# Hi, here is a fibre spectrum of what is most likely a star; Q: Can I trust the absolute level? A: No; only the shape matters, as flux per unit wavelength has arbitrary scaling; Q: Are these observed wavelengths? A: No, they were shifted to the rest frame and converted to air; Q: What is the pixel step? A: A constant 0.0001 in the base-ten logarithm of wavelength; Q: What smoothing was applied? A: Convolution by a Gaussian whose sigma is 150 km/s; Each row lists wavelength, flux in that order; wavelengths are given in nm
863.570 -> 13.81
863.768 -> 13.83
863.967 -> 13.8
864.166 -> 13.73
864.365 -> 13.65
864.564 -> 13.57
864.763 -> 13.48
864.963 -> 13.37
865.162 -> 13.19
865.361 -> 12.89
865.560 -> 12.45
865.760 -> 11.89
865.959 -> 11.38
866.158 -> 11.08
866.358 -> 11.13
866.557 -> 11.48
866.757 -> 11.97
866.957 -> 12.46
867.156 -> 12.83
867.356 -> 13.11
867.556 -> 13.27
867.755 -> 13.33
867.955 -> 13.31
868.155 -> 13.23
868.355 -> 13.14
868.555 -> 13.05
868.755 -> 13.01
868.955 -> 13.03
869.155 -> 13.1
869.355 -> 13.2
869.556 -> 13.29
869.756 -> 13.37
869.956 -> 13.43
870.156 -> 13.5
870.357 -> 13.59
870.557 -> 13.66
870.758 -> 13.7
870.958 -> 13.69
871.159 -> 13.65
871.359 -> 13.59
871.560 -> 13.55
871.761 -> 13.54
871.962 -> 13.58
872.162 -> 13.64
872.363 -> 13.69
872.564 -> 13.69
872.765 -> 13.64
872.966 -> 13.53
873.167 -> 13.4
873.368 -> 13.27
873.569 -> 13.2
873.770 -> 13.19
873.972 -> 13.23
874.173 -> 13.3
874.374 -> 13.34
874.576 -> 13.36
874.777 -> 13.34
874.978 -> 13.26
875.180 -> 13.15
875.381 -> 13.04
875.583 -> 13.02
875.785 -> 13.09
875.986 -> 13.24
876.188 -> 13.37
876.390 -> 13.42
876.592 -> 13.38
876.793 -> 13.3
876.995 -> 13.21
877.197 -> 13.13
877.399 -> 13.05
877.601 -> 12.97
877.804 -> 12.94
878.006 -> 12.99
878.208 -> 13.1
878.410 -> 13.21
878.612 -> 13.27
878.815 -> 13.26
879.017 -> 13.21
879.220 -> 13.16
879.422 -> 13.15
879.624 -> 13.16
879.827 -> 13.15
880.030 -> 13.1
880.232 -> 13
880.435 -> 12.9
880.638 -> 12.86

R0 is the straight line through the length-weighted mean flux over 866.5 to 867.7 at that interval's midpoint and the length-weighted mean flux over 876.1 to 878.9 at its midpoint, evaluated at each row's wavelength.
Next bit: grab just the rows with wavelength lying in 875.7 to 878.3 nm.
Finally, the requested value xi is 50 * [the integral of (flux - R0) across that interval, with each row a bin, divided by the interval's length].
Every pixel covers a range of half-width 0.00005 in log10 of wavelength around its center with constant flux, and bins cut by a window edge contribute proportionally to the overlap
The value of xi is 1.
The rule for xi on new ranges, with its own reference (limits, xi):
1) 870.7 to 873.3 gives 37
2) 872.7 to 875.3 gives 17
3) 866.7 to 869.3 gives 18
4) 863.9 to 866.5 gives 11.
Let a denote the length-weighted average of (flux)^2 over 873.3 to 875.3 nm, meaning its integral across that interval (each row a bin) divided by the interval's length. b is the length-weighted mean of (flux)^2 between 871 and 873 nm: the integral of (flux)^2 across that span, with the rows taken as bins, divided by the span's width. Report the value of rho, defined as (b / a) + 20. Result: 21.1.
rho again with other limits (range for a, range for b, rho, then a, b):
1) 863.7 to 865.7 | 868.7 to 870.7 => 21.0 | 179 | 178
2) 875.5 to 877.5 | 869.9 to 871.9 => 21.1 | 175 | 185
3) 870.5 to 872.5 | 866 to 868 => 20.8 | 186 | 153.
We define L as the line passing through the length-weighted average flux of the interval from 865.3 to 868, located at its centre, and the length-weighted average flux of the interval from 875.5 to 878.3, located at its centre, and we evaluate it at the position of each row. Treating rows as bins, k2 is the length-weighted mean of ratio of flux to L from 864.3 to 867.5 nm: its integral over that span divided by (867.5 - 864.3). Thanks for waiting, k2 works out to 1.02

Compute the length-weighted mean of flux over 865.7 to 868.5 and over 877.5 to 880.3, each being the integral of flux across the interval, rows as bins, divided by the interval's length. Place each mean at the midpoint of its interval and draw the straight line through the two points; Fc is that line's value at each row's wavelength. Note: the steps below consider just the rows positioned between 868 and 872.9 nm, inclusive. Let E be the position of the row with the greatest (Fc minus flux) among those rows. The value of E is 868.755 nm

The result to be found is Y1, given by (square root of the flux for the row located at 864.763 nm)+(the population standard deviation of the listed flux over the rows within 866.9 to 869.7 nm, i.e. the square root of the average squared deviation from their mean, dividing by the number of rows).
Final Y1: 3.89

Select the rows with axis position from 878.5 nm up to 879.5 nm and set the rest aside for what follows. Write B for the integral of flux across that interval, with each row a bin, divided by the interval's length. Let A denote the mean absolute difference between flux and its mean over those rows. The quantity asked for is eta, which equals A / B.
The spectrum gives 0.0033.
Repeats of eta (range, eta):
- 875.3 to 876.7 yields 0.0112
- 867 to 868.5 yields 0.0096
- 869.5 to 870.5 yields 0.0065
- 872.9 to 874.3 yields 0.0070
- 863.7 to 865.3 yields 0.0129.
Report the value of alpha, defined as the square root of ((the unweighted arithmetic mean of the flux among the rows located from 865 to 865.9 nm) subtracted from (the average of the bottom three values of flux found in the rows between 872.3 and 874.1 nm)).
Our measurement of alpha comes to 0.8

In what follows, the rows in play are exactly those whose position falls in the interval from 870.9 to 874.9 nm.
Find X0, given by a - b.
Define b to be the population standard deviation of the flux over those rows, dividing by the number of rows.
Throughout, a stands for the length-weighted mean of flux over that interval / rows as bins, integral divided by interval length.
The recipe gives 13.3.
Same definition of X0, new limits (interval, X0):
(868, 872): 13.2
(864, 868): 11.8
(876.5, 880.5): 13.0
